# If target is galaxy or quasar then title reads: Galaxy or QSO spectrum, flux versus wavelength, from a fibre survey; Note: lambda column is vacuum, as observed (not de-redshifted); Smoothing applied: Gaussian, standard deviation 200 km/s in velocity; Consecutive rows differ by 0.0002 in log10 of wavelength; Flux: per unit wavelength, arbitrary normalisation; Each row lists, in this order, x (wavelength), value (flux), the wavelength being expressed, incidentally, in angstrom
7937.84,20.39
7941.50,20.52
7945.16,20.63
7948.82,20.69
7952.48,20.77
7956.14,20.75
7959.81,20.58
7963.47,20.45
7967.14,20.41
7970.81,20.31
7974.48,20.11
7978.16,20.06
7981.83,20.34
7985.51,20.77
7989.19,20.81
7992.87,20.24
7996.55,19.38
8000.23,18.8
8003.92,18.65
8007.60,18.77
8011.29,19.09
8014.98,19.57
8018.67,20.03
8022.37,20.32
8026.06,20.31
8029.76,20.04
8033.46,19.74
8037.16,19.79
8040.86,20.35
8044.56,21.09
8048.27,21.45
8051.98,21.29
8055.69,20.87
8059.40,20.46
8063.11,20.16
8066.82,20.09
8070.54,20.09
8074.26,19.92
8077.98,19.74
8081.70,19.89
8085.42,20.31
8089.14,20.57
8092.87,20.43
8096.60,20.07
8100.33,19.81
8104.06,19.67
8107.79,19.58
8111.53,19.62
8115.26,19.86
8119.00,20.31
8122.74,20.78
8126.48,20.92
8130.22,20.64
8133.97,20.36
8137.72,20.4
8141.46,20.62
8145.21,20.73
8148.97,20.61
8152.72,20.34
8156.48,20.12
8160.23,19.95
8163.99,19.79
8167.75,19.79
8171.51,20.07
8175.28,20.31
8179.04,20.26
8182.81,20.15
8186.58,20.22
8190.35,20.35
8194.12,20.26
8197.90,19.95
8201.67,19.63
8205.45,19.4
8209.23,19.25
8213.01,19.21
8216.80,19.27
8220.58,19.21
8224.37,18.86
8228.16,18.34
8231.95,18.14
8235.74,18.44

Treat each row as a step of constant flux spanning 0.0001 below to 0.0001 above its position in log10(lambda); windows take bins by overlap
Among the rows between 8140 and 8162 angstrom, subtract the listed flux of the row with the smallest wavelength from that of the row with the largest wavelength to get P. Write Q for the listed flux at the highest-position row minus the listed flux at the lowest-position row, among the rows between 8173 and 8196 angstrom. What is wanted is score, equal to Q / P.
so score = 0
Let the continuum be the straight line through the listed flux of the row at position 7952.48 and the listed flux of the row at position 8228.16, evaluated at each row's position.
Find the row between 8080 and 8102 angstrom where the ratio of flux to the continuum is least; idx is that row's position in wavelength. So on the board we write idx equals 8081.70 angstrom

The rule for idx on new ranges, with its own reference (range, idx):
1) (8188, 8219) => 8213.01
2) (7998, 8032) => 8003.92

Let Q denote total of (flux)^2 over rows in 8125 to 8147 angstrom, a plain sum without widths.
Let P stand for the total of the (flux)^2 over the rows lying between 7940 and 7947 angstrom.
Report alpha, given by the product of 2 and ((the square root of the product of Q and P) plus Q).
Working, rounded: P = 847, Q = 2549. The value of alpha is 8037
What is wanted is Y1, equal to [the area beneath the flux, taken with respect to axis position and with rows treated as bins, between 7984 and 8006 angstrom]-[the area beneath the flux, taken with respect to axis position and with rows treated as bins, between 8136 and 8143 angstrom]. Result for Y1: 291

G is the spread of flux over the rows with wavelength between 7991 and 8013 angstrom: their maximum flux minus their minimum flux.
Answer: 1.6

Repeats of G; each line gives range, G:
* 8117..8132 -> 0.6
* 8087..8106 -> 0.9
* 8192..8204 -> 0.6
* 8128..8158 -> 0.6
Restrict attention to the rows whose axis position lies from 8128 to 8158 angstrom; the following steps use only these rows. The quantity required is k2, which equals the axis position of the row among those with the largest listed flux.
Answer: 8145.21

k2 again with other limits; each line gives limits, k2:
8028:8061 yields 8048.27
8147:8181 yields 8148.97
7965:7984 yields 7967.14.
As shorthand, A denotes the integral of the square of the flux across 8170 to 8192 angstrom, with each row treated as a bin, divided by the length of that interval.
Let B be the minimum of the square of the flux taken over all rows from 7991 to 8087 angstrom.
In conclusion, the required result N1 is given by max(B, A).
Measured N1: 409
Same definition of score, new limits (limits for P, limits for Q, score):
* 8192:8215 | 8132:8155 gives 0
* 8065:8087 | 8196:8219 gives -3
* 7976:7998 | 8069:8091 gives -1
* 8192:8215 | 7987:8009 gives 2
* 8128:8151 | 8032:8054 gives -52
